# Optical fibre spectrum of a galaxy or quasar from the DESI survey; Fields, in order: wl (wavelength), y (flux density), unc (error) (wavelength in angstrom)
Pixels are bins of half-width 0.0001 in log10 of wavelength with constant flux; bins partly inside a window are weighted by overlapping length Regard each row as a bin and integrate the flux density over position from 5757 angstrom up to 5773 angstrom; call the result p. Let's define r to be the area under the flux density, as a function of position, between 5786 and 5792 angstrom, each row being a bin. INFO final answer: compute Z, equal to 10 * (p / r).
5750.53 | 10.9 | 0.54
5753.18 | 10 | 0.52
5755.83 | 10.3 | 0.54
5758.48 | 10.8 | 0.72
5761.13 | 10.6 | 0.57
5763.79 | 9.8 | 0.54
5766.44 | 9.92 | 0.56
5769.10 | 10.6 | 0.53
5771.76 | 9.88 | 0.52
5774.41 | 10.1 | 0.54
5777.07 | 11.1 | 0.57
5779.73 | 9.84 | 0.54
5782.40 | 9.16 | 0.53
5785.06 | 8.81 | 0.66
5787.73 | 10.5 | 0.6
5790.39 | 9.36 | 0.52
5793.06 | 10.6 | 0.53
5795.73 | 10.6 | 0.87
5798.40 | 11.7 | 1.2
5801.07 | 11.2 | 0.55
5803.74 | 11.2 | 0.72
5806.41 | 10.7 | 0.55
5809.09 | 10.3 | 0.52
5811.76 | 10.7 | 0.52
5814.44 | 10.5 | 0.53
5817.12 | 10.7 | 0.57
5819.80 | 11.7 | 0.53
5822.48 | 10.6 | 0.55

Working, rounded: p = 164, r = 59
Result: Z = 28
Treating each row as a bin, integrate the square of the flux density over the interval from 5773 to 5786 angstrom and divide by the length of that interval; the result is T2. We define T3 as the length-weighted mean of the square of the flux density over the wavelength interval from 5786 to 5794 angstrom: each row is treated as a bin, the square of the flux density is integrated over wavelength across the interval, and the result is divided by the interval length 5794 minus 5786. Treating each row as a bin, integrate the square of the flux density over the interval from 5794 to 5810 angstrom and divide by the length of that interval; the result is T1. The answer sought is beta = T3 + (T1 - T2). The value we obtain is 125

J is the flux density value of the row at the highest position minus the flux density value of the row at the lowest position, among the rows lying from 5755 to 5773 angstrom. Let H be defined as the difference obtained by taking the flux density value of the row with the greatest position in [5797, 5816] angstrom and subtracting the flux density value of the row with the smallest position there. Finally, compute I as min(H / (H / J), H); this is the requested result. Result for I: -1.2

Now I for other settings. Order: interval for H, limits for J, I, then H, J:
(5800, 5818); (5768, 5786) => -1.8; -0.50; -1.8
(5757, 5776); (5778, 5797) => -0.7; -0.70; 0.8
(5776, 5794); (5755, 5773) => -0.5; -0.50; -0.4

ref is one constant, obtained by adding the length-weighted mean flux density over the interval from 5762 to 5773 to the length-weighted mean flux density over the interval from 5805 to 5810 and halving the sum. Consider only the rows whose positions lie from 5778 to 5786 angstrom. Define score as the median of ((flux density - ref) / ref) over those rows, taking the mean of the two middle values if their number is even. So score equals -0.11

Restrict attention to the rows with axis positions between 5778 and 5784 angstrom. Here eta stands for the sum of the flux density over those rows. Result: 19.0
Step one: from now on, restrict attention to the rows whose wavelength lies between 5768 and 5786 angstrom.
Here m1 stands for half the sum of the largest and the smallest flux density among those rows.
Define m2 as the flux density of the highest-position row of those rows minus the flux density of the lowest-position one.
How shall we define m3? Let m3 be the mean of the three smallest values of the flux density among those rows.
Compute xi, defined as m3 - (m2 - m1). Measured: 21.0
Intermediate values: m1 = 10.0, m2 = -1.79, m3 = 9.3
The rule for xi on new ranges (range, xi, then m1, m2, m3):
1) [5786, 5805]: 20.0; 10.5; 0.70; 10.2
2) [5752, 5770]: 19.6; 10.3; 0.60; 9.9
